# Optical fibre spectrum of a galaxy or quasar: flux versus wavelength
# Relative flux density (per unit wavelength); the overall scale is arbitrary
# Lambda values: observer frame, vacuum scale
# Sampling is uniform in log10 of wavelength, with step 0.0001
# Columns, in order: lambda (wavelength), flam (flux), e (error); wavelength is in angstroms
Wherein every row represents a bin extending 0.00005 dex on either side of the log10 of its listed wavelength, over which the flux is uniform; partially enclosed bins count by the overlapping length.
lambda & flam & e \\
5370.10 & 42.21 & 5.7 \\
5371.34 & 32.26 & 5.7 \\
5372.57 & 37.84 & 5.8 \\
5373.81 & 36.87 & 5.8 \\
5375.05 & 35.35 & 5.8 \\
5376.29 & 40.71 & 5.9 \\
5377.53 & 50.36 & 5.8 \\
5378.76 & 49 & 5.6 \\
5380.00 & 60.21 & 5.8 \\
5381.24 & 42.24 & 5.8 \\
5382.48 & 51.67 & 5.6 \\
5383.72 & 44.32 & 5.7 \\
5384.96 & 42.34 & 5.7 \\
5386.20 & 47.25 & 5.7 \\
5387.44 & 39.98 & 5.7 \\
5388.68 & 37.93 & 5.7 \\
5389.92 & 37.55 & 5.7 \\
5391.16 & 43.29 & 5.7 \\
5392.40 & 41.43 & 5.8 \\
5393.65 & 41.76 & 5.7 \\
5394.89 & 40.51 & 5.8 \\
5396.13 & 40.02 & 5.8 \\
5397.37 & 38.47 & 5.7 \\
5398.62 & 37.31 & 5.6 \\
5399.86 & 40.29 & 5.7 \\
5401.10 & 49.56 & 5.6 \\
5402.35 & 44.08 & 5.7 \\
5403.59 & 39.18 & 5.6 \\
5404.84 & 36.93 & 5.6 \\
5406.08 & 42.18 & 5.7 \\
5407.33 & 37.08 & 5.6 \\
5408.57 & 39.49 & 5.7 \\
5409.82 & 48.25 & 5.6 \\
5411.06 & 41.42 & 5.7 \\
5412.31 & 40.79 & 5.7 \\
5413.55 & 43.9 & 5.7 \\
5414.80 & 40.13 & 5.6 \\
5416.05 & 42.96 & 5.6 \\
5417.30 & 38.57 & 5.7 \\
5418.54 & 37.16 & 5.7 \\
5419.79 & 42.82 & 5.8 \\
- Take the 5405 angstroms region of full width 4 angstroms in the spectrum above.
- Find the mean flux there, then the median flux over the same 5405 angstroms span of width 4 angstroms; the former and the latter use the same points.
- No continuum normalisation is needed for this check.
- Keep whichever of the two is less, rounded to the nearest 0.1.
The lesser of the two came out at 39.2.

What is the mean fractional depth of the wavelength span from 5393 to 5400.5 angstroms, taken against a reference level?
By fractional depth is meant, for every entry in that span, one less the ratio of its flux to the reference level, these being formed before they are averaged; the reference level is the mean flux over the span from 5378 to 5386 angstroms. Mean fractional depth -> 0.18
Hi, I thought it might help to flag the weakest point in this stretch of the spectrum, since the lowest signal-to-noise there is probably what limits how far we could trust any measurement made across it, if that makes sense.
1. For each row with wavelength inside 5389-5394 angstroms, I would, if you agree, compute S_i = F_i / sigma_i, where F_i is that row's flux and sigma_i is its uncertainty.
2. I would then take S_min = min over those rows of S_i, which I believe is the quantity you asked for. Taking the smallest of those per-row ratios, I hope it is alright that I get 6.59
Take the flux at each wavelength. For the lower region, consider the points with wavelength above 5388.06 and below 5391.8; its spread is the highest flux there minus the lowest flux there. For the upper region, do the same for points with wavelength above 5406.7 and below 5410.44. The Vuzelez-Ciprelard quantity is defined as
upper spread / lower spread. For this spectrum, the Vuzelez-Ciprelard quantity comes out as 1.9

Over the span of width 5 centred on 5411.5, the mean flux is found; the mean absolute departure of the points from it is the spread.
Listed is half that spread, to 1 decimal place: 1.2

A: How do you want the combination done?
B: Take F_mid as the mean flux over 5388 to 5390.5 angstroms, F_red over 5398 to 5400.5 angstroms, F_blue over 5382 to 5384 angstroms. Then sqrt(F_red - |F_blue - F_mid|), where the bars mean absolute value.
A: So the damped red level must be 5.3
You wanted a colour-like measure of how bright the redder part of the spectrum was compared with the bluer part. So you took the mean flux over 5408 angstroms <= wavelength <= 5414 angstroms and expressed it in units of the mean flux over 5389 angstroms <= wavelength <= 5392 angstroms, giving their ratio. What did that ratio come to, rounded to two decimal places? 1.06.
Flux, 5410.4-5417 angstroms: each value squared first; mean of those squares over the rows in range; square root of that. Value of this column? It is 41.9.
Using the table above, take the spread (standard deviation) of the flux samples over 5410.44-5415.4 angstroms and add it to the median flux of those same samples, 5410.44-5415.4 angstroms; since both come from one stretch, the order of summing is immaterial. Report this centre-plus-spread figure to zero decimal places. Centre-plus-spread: 43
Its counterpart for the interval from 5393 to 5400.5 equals 42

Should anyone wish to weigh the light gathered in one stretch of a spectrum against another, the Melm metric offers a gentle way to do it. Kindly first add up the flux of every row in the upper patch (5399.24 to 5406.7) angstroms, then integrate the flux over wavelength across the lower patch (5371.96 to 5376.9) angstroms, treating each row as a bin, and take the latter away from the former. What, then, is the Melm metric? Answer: 66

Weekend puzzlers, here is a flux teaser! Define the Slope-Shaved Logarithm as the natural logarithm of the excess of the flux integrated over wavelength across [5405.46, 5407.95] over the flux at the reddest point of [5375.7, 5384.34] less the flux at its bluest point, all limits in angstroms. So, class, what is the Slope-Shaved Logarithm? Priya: 4.55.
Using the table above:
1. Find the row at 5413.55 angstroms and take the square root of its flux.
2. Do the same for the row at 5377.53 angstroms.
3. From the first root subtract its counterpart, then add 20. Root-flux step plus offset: 19.5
